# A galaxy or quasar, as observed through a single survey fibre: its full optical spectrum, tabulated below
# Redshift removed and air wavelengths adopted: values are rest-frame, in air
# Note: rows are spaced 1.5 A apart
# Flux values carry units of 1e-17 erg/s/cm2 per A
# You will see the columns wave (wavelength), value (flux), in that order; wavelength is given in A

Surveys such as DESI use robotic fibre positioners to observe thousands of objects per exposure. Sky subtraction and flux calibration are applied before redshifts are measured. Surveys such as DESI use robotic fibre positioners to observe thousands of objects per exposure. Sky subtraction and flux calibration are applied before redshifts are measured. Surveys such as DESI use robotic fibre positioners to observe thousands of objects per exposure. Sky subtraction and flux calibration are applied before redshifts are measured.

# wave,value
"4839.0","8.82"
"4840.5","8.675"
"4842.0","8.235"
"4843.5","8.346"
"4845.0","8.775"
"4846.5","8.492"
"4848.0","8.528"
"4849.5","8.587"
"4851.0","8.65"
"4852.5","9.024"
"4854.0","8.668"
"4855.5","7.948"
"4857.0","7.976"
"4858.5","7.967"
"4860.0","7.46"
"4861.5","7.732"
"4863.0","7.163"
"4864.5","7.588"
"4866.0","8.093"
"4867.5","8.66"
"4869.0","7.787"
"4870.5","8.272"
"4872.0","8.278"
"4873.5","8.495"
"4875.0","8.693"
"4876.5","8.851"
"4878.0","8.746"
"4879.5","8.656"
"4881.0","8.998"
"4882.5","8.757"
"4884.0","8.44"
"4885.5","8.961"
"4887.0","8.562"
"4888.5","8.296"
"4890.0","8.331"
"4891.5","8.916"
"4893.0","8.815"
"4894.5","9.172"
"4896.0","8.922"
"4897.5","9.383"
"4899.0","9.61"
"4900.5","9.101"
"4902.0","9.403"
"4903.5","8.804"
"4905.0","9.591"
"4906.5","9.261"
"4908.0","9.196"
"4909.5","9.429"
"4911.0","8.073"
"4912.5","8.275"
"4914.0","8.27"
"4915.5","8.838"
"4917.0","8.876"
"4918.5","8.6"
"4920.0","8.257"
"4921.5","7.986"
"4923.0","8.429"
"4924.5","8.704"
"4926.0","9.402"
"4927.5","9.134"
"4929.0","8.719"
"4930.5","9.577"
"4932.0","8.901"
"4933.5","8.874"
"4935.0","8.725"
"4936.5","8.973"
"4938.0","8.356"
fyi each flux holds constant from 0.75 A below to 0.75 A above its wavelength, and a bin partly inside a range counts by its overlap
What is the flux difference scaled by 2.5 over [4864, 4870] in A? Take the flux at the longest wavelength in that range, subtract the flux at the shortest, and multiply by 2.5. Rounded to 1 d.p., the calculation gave 0.5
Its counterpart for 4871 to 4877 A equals 1.4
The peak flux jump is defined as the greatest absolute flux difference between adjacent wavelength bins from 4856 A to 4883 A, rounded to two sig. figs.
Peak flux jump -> 0.87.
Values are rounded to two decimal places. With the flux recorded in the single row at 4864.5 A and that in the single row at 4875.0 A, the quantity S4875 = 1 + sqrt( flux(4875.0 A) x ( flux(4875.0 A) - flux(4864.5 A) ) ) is 4.10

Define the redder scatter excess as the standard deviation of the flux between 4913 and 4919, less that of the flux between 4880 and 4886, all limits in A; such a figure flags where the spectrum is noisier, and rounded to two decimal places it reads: 0.02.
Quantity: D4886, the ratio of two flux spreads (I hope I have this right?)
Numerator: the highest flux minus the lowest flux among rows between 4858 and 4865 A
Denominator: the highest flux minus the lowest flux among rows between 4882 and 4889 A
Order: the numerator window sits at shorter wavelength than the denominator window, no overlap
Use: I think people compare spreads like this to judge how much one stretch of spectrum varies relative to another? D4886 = 1.2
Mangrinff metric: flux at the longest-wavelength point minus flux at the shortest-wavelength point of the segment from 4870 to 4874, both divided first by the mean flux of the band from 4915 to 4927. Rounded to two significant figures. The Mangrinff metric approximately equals 0.026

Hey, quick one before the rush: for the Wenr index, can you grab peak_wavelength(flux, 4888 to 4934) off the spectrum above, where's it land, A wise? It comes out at 4899.0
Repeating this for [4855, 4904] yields 4899.0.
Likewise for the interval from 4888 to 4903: 4899.0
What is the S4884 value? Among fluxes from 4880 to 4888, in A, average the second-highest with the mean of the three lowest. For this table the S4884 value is 8.8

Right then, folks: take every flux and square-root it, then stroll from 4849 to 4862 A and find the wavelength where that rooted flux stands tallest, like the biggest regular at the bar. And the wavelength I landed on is 4852.5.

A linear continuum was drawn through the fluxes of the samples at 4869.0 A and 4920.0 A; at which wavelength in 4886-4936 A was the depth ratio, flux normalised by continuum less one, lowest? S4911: 4921.5 A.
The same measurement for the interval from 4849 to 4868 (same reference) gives 4863.0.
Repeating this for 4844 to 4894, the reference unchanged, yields 4863.0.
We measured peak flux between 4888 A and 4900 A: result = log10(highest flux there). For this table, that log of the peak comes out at 0.98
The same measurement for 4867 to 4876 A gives 0.94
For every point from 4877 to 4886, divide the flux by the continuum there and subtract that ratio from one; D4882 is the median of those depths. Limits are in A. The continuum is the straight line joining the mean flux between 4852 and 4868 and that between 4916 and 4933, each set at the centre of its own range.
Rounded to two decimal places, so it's -0.06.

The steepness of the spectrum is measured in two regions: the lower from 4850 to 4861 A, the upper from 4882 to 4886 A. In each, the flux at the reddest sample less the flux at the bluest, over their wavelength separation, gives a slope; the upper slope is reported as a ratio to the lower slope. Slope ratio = -0.5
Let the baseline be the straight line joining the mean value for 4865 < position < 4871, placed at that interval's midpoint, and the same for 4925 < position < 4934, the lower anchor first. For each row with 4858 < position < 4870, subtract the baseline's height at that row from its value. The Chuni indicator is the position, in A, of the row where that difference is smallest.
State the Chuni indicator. 4863.0 A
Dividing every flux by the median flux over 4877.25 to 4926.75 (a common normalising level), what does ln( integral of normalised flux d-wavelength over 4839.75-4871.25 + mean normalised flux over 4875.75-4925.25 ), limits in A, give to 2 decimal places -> 3.41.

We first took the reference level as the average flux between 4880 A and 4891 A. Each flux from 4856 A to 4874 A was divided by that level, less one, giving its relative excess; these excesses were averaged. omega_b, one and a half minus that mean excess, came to 1.58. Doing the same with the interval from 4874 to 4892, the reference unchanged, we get 1.49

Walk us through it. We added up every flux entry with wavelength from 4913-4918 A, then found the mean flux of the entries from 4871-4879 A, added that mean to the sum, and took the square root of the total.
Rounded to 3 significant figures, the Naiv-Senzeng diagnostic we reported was 5.88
